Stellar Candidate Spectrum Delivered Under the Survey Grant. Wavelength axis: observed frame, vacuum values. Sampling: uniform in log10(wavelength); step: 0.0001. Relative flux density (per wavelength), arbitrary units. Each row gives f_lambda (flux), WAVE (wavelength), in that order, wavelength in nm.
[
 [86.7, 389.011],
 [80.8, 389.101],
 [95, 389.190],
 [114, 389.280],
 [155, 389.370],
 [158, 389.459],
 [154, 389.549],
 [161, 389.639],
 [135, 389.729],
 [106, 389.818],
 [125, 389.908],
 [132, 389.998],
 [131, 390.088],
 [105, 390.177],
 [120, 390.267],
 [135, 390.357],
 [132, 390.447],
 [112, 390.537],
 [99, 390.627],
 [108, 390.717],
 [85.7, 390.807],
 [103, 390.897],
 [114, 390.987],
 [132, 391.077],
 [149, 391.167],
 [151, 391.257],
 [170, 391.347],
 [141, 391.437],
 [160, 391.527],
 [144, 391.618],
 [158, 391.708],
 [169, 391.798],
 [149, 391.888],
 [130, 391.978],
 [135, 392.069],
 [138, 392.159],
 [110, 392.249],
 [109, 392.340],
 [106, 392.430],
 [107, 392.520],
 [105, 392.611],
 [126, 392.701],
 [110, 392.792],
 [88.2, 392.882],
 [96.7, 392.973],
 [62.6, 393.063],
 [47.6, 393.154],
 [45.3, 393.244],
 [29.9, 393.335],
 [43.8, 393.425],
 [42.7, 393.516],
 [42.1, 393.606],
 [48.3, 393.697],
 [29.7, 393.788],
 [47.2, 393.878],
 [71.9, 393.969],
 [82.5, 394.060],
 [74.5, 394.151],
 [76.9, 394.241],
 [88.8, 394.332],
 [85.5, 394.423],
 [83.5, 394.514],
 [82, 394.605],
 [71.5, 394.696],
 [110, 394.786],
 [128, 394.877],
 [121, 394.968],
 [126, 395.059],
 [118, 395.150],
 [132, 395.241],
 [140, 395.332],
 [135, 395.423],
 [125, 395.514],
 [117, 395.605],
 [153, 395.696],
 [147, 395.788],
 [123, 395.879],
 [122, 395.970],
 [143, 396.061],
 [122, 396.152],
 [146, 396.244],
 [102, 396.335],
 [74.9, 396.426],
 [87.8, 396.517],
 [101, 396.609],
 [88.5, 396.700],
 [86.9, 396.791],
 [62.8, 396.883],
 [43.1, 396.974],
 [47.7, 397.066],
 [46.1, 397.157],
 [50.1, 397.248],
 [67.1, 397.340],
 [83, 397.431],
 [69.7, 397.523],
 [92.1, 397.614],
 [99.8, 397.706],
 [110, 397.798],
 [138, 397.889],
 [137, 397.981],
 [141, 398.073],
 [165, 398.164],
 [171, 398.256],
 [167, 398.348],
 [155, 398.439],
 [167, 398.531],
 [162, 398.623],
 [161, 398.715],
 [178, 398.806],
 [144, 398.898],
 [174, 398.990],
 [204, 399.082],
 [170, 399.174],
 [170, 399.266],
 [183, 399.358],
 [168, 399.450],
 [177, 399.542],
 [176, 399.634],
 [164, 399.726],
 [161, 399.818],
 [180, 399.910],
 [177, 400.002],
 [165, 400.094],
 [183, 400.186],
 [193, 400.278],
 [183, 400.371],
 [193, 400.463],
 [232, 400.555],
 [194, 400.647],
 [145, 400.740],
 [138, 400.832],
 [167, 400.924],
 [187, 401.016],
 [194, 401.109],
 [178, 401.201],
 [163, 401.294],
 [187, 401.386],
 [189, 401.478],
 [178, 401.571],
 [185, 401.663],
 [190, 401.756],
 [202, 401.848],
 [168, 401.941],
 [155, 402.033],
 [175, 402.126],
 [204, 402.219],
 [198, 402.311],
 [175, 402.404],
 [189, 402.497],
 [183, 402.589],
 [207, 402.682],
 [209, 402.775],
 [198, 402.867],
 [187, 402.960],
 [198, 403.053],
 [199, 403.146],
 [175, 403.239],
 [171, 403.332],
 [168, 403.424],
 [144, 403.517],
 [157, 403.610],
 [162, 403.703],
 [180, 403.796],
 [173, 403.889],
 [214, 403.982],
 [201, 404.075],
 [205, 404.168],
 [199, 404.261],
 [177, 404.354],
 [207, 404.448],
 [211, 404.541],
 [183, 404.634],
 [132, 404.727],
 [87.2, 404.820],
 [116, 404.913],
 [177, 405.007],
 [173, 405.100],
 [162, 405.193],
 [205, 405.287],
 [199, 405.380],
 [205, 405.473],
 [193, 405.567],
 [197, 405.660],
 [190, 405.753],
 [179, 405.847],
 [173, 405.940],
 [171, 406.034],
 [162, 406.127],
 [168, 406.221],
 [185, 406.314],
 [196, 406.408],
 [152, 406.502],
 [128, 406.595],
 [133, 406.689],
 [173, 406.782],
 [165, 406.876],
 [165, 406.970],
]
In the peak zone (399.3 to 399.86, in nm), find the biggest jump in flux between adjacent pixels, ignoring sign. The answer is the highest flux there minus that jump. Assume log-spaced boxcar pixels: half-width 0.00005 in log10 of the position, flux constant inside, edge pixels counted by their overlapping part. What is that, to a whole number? 168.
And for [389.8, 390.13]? 113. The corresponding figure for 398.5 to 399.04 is 144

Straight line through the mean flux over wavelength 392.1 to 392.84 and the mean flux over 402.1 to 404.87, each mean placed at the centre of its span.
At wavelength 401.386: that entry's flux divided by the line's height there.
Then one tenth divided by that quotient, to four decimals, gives 0.0905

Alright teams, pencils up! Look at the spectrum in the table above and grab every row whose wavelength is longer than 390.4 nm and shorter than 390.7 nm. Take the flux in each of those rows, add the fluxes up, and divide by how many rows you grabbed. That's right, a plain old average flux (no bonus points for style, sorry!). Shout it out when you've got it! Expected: 114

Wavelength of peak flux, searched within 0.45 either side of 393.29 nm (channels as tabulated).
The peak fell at 392.973 nm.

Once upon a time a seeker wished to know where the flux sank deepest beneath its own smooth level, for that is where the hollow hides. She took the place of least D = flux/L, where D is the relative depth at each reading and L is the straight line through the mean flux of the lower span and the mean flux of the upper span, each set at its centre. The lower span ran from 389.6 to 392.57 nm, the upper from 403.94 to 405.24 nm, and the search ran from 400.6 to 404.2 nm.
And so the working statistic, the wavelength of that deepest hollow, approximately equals 403.517 nm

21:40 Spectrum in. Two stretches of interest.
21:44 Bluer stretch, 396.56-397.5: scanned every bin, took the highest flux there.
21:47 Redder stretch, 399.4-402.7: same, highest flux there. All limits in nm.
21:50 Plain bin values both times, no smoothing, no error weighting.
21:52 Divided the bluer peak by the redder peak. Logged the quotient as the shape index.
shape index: 0.44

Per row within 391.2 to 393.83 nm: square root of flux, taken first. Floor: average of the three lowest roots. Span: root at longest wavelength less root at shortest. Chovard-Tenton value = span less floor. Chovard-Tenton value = -12.6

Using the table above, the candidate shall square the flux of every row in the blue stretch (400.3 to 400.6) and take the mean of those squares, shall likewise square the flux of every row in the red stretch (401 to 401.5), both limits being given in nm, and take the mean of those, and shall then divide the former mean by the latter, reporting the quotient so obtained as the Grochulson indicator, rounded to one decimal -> 1.2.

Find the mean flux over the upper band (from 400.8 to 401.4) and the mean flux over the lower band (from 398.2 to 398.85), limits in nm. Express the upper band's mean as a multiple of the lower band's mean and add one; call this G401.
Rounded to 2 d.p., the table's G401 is 2.05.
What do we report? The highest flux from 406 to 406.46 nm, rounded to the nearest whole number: 196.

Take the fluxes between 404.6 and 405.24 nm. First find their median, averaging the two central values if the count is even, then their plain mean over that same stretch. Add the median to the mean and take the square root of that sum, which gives 17.6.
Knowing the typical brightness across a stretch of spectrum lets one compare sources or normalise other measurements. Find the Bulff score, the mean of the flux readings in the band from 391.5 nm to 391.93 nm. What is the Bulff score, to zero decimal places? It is 156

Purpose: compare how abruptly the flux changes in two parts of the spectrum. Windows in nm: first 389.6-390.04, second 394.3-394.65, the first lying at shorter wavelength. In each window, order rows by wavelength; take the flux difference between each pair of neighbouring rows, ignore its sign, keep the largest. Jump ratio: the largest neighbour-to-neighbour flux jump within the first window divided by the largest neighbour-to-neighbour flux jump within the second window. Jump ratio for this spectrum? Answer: 8.79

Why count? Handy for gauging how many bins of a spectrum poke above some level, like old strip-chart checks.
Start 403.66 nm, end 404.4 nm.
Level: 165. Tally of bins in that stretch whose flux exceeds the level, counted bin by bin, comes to 7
